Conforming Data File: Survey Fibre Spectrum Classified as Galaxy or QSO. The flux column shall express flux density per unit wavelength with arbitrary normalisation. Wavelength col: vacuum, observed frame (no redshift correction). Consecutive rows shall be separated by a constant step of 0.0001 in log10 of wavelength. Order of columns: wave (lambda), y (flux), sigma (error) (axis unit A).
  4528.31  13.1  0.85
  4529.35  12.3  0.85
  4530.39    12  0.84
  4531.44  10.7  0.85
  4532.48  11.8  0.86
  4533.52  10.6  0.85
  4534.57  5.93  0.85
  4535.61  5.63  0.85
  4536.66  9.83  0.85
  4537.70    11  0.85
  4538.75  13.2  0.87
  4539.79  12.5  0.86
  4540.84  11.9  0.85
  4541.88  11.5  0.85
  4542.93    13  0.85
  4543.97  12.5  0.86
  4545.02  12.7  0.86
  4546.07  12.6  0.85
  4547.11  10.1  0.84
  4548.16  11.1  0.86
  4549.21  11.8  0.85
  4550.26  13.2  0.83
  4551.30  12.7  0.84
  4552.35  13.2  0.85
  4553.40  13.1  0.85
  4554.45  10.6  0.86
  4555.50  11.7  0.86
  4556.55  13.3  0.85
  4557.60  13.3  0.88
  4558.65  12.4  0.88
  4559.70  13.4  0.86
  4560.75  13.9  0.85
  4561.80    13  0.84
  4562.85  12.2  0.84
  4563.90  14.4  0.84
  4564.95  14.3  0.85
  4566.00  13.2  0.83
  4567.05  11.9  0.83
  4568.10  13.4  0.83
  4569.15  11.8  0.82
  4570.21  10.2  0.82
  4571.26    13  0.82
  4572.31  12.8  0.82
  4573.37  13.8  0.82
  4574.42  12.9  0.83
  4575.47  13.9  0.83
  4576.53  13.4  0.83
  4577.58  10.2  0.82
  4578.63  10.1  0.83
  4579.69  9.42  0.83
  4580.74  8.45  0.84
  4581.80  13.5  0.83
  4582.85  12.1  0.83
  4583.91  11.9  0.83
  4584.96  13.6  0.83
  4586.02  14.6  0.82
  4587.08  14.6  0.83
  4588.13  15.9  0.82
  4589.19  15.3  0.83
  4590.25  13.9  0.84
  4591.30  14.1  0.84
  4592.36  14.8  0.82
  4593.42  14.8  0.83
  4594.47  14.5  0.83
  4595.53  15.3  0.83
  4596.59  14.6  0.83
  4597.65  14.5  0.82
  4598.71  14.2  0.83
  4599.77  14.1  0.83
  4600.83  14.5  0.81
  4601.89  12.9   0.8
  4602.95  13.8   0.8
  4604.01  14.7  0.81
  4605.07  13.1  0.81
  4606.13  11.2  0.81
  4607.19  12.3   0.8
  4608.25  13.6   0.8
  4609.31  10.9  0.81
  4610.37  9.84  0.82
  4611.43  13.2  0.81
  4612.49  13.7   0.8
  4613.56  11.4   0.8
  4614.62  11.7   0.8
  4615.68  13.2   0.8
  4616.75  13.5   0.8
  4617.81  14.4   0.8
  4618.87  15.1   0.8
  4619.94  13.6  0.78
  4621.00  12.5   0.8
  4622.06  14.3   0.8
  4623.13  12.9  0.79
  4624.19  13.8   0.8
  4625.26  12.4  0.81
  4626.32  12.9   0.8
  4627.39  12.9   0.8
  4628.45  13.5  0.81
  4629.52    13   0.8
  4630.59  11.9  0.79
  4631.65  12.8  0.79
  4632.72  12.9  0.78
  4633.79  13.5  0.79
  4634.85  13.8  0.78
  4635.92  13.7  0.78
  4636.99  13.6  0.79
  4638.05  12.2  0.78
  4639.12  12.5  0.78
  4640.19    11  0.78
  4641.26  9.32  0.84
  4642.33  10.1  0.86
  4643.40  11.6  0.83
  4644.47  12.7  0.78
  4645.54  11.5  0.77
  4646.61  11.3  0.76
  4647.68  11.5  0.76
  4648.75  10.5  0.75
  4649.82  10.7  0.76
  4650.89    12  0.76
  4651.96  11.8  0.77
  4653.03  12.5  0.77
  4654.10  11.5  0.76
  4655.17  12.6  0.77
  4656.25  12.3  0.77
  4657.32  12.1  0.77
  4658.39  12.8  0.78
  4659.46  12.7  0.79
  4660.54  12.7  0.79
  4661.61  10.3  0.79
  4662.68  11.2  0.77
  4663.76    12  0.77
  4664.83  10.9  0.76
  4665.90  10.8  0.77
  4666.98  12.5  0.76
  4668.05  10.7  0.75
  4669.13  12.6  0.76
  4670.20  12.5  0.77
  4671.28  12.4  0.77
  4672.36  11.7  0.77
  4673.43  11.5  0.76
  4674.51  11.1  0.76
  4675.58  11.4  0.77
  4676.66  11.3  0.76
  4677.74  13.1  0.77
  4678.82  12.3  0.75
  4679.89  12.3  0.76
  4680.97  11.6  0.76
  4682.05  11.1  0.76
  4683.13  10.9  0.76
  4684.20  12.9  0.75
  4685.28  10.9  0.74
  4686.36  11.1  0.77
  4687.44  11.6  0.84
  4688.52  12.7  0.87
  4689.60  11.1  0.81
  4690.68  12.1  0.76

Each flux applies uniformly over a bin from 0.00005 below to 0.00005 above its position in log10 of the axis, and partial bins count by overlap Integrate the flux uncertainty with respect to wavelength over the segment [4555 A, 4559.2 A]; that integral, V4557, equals 3.64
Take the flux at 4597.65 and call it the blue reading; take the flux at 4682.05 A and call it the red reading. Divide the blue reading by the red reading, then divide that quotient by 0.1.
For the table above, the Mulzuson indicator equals 13.1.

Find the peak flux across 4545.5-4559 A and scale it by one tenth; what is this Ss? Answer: 1.33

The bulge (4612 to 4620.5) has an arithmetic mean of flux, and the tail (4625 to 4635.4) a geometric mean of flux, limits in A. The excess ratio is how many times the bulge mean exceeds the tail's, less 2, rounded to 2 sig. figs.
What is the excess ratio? -0.97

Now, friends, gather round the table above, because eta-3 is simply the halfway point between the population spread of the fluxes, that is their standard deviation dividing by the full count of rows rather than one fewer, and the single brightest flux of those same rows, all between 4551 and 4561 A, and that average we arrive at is 7.4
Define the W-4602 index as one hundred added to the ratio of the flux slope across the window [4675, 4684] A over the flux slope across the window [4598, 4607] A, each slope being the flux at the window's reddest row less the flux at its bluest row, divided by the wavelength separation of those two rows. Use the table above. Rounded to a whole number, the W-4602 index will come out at 100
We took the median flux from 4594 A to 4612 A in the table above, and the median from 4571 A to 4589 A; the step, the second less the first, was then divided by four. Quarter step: -0.20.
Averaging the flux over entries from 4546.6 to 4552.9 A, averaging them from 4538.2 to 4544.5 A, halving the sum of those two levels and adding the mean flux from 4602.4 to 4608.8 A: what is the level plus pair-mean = 25.3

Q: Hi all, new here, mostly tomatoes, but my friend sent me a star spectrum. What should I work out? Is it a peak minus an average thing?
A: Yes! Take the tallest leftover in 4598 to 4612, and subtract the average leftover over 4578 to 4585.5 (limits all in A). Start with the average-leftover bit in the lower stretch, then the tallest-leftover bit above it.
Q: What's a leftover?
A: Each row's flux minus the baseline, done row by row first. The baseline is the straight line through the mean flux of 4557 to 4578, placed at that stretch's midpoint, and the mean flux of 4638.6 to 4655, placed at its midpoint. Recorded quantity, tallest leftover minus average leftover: 3.8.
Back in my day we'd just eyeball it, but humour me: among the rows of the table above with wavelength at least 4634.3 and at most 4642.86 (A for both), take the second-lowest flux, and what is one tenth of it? 1.01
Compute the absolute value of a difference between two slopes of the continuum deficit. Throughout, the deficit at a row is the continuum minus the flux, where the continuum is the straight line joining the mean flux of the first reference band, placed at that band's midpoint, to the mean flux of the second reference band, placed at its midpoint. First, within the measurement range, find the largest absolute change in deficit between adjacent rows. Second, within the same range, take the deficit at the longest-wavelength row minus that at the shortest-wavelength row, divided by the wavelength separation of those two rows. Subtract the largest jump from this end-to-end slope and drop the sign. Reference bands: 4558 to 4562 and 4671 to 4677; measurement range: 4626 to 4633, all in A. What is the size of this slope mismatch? 1.1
